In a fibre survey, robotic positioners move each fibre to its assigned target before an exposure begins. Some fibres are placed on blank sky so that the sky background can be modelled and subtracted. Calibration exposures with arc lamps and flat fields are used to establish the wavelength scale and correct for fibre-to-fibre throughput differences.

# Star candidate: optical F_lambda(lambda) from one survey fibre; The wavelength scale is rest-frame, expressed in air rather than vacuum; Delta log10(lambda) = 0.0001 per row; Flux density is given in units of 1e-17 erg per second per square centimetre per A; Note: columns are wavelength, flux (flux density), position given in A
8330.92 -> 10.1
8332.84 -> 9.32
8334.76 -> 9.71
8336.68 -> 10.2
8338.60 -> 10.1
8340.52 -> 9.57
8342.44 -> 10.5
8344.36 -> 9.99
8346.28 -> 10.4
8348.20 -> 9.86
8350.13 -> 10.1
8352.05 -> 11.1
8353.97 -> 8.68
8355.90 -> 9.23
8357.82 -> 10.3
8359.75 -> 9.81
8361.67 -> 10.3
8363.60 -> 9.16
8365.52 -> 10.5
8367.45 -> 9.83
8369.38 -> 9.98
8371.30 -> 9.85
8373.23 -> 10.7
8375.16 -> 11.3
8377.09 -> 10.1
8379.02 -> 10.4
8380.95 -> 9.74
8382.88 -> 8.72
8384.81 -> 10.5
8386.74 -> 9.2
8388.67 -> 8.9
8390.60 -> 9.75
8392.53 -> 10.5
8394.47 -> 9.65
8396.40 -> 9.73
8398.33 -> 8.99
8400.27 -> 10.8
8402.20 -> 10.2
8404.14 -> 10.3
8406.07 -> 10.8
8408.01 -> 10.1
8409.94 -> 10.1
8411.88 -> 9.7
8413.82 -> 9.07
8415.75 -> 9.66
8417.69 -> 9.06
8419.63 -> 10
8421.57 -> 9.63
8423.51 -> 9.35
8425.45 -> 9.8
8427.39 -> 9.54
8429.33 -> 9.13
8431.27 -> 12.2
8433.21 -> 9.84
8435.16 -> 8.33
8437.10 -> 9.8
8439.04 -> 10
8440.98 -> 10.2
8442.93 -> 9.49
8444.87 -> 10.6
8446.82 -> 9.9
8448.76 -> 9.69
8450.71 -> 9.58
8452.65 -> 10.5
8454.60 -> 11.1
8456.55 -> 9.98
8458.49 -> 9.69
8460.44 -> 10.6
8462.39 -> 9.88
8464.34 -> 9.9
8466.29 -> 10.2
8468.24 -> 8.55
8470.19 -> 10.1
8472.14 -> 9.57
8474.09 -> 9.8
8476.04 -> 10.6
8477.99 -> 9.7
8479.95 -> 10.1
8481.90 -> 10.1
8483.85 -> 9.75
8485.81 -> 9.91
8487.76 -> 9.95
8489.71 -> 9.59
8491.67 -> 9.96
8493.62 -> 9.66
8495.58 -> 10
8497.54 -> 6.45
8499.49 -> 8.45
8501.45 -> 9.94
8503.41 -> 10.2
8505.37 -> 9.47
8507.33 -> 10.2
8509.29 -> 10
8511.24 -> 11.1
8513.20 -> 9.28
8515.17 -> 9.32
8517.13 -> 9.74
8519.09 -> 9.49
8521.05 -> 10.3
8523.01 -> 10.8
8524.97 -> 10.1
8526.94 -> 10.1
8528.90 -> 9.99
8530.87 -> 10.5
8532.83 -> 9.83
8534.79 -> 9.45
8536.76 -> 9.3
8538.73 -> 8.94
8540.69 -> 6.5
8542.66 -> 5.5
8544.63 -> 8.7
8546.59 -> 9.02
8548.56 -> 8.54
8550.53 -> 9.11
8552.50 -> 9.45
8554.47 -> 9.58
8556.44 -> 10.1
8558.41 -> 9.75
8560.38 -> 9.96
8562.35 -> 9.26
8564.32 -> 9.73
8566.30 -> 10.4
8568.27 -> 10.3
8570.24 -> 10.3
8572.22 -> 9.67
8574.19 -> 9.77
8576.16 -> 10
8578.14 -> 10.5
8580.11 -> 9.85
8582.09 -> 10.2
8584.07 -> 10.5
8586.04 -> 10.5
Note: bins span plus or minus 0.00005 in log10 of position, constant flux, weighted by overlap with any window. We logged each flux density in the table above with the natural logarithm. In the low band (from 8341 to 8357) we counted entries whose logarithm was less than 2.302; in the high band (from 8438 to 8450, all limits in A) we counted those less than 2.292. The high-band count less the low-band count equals -2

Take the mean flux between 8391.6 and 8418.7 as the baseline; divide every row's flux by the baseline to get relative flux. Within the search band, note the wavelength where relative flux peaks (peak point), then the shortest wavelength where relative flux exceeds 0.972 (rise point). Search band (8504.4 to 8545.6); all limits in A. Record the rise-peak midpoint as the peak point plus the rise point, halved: 8509.3 A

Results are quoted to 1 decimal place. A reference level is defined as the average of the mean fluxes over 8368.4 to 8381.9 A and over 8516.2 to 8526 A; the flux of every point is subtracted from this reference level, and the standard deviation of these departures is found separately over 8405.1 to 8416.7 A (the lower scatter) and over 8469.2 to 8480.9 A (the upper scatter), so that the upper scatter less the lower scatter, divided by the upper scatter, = -0.6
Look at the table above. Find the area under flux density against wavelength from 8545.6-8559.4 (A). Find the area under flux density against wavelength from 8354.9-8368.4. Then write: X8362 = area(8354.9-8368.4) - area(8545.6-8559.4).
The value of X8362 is 4.0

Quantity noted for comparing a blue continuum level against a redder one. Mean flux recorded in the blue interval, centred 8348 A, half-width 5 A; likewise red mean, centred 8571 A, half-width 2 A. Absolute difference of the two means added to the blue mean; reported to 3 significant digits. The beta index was 10.6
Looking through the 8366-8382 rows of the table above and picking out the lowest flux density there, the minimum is 9.74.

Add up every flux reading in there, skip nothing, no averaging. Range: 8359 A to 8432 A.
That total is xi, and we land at 377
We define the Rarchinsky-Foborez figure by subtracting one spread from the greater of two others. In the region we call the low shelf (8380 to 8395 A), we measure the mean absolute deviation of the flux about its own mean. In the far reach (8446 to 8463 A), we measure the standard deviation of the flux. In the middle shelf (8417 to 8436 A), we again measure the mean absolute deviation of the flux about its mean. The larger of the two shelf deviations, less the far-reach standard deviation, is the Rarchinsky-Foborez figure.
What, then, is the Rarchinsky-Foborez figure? 0.1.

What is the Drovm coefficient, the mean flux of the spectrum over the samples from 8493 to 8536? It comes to 9.74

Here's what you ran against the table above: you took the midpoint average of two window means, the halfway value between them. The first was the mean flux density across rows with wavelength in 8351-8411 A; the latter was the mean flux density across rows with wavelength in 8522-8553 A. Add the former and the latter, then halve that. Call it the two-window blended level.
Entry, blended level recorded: 9.54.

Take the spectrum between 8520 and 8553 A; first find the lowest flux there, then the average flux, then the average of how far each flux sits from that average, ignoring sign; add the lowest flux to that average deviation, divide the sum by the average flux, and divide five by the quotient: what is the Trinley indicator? 7.13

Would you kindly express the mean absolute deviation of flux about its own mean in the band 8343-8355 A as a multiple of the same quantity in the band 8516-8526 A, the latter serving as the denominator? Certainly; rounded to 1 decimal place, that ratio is 1.4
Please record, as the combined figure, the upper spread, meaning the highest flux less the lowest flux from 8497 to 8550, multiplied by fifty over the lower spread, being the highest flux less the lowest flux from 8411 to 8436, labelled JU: 72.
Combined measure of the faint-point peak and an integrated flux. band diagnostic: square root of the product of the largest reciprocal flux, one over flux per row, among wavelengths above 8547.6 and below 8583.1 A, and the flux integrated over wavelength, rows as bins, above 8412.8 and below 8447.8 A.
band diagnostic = 6.32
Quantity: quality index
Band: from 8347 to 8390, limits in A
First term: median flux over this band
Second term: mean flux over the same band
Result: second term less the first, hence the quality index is 0.00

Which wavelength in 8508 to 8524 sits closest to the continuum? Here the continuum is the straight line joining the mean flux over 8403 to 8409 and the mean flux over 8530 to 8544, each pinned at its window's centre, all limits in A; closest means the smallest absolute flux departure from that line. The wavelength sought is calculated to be 8513.20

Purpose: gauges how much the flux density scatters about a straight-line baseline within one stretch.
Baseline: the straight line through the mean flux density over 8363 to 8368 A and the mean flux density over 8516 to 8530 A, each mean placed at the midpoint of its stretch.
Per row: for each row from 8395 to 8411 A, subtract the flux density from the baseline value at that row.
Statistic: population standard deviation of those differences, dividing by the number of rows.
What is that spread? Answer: 0.54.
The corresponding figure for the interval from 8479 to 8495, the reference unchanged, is 0.18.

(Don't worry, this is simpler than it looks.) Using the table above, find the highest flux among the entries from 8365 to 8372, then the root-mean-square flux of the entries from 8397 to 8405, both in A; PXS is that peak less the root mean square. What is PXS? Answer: 0.41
